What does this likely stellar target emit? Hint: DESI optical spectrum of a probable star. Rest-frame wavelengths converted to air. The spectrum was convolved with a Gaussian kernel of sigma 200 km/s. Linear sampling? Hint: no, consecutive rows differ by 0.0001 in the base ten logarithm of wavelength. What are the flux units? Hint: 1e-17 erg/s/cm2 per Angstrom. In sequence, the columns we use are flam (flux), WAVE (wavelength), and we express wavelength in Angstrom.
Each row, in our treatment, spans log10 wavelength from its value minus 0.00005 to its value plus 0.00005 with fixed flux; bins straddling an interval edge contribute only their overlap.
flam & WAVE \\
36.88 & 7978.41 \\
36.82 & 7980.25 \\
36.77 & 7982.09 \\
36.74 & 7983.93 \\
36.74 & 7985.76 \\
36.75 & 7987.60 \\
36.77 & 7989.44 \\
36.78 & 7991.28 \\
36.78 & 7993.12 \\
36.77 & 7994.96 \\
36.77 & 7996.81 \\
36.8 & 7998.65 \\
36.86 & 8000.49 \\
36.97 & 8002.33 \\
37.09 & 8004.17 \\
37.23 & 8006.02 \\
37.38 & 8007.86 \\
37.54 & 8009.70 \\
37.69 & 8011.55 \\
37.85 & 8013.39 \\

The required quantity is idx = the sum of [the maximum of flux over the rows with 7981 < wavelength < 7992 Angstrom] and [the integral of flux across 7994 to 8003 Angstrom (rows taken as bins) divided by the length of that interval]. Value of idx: 73.6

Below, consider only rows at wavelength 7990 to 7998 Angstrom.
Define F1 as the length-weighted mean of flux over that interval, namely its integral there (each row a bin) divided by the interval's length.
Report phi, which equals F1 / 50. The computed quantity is 0.7349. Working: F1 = 36.7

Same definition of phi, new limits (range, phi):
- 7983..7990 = 0.7355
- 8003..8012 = 0.7470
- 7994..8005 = 0.7375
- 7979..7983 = 0.7351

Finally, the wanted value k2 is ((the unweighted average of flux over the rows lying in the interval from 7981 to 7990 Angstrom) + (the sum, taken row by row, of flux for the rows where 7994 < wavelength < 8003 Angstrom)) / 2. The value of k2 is 110.5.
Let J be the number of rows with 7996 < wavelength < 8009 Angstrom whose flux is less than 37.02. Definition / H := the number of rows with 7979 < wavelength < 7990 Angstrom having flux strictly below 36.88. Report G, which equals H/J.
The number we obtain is 1.5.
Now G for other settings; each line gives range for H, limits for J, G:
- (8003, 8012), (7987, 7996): 0.0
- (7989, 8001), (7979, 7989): 1.4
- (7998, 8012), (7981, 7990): 0.4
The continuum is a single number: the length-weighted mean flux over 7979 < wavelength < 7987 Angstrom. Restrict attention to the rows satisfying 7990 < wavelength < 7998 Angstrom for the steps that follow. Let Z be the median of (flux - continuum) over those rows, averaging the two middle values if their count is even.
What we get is 0.00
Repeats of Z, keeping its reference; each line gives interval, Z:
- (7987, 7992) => 0.00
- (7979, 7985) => 0.00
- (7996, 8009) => 0.20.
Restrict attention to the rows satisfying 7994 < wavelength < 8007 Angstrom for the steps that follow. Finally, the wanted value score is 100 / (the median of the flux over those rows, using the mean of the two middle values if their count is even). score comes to 2.71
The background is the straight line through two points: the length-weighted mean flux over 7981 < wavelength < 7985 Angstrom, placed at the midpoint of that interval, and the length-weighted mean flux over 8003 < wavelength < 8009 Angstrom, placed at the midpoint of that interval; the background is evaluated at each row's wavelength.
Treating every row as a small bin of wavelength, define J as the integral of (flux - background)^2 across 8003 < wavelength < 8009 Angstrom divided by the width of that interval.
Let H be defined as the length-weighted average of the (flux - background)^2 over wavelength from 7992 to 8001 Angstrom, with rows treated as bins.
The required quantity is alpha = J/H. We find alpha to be 0.1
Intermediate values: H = 0.077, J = 0.01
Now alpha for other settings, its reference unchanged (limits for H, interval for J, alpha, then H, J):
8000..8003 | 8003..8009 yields 0.2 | 0.063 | 0.01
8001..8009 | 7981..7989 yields 0.5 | 0.022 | 0.01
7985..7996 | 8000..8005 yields 1.3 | 0.036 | 0.05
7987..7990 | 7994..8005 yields 3.1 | 0.022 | 0.07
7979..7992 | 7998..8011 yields 2.9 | 0.015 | 0.04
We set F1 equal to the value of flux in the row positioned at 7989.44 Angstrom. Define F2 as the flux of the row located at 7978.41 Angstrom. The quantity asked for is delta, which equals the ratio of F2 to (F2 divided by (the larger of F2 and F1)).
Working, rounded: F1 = 36.77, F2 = 36.88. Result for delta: 36.9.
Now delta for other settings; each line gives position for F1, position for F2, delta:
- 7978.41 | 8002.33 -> 37.0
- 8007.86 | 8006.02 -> 37.4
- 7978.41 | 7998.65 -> 36.9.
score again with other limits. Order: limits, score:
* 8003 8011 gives 2.68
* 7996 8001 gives 2.72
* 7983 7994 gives 2.72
